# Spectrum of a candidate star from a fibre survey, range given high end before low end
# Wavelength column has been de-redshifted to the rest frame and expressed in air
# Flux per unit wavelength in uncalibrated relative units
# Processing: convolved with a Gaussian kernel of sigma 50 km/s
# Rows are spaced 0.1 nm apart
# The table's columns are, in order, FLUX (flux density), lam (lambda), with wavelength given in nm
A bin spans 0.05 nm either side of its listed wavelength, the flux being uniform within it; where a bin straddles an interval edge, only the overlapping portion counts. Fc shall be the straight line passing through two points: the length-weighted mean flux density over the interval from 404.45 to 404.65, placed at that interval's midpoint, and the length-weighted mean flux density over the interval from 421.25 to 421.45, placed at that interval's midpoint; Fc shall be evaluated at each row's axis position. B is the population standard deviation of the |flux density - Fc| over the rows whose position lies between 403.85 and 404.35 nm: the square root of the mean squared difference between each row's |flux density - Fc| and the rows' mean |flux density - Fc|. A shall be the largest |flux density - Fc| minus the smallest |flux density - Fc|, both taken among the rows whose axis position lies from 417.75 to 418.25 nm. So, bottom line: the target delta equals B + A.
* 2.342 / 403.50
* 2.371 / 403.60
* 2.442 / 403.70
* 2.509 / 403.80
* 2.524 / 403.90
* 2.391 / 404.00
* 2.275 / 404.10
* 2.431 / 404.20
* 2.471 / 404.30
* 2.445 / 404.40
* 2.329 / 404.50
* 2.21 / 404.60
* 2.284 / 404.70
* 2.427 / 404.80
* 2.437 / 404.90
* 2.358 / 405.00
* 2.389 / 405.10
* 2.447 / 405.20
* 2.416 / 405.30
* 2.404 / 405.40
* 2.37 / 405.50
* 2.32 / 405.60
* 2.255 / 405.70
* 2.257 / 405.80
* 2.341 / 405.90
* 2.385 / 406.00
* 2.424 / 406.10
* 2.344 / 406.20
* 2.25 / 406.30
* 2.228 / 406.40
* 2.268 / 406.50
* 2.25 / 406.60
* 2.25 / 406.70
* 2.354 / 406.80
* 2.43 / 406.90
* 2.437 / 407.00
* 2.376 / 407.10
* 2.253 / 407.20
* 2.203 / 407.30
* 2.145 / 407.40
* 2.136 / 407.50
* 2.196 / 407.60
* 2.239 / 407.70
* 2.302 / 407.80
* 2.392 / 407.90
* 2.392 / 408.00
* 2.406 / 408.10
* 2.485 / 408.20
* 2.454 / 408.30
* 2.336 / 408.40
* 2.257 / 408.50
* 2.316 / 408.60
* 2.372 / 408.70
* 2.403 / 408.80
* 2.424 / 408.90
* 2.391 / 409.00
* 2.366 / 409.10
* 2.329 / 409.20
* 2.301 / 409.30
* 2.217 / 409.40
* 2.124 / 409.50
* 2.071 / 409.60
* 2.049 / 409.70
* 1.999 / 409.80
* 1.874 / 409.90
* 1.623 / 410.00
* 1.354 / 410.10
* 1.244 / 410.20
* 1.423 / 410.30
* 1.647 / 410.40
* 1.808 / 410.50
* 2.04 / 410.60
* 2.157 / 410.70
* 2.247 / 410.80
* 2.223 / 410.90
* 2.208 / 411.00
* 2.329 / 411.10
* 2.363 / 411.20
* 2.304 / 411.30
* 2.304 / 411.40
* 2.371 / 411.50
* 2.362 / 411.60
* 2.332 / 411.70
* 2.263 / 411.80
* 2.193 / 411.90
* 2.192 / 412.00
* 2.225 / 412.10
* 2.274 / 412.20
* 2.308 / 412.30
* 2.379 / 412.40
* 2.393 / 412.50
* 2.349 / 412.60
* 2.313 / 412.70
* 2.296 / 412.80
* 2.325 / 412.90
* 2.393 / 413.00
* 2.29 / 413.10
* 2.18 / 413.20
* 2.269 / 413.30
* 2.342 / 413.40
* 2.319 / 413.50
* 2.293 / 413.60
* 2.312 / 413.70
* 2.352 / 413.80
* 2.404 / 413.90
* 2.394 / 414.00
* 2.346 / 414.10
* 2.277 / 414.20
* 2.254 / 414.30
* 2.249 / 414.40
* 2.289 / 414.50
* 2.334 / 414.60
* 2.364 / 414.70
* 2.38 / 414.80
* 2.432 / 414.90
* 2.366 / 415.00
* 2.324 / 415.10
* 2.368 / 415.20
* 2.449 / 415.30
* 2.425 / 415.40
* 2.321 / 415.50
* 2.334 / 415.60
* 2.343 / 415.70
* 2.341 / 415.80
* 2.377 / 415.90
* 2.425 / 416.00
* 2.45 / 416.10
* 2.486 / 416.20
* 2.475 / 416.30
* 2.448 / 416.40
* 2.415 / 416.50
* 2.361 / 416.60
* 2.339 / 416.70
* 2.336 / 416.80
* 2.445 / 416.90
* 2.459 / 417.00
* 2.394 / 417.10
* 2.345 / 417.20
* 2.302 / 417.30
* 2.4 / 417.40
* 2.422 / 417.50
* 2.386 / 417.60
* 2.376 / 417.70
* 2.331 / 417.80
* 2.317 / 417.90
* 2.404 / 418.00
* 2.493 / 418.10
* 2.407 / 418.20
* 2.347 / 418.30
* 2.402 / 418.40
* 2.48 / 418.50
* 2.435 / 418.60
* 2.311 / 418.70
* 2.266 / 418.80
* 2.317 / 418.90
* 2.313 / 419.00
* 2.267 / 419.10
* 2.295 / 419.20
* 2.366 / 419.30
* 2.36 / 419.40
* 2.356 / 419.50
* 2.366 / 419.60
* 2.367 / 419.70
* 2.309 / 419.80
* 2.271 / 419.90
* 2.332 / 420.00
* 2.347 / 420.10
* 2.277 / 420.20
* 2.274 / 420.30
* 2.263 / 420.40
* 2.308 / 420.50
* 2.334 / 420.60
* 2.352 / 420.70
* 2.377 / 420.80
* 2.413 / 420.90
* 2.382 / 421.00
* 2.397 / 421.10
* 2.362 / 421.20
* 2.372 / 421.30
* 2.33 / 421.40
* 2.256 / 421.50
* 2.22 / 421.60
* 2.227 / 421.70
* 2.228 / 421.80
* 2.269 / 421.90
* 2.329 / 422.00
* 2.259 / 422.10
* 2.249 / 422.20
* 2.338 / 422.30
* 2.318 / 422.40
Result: 0.24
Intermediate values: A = 0.15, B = 0.084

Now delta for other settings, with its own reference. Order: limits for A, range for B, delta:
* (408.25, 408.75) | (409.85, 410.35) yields 0.36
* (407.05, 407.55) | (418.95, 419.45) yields 0.14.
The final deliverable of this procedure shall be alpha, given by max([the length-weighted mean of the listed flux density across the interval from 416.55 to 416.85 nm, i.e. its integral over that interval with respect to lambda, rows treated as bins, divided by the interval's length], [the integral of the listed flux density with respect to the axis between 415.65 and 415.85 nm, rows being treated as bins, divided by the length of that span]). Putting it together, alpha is 2.35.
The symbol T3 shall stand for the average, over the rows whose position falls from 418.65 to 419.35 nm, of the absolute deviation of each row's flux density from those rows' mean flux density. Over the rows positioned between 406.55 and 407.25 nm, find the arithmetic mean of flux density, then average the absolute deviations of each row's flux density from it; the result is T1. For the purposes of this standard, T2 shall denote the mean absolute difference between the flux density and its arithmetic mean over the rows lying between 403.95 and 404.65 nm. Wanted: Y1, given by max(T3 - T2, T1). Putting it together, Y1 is 0.073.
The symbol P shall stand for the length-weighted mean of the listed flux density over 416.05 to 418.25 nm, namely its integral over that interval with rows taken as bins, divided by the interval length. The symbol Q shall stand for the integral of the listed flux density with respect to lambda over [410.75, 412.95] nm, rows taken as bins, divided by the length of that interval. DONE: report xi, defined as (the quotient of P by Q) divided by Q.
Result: 0.45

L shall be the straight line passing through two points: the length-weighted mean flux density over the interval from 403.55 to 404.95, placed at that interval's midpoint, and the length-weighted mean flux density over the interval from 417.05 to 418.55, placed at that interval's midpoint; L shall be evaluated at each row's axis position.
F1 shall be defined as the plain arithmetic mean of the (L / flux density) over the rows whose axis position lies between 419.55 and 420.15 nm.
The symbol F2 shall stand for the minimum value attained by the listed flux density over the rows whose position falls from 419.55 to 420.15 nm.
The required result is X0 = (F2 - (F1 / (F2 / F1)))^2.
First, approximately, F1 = 1.02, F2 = 2.271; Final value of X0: 3.28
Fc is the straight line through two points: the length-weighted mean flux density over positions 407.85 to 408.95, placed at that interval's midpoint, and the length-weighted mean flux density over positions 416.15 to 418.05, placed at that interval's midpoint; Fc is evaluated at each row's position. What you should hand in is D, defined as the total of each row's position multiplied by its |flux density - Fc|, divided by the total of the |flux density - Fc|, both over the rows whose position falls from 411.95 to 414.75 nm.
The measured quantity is 413.26 nm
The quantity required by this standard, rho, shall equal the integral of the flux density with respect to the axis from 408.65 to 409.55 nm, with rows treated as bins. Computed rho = 2.09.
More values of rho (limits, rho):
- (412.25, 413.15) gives 2.10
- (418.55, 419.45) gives 2.09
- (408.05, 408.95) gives 2.15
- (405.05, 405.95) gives 2.12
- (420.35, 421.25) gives 2.12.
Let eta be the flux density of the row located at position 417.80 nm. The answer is 2.331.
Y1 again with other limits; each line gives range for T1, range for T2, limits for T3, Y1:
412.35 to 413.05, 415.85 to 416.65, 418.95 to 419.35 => 0.033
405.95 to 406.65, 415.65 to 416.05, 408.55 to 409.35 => 0.066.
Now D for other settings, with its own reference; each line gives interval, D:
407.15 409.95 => 408.82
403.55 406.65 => 405.18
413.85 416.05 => 414.84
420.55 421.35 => 420.86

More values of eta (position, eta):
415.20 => 2.368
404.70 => 2.284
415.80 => 2.341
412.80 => 2.296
